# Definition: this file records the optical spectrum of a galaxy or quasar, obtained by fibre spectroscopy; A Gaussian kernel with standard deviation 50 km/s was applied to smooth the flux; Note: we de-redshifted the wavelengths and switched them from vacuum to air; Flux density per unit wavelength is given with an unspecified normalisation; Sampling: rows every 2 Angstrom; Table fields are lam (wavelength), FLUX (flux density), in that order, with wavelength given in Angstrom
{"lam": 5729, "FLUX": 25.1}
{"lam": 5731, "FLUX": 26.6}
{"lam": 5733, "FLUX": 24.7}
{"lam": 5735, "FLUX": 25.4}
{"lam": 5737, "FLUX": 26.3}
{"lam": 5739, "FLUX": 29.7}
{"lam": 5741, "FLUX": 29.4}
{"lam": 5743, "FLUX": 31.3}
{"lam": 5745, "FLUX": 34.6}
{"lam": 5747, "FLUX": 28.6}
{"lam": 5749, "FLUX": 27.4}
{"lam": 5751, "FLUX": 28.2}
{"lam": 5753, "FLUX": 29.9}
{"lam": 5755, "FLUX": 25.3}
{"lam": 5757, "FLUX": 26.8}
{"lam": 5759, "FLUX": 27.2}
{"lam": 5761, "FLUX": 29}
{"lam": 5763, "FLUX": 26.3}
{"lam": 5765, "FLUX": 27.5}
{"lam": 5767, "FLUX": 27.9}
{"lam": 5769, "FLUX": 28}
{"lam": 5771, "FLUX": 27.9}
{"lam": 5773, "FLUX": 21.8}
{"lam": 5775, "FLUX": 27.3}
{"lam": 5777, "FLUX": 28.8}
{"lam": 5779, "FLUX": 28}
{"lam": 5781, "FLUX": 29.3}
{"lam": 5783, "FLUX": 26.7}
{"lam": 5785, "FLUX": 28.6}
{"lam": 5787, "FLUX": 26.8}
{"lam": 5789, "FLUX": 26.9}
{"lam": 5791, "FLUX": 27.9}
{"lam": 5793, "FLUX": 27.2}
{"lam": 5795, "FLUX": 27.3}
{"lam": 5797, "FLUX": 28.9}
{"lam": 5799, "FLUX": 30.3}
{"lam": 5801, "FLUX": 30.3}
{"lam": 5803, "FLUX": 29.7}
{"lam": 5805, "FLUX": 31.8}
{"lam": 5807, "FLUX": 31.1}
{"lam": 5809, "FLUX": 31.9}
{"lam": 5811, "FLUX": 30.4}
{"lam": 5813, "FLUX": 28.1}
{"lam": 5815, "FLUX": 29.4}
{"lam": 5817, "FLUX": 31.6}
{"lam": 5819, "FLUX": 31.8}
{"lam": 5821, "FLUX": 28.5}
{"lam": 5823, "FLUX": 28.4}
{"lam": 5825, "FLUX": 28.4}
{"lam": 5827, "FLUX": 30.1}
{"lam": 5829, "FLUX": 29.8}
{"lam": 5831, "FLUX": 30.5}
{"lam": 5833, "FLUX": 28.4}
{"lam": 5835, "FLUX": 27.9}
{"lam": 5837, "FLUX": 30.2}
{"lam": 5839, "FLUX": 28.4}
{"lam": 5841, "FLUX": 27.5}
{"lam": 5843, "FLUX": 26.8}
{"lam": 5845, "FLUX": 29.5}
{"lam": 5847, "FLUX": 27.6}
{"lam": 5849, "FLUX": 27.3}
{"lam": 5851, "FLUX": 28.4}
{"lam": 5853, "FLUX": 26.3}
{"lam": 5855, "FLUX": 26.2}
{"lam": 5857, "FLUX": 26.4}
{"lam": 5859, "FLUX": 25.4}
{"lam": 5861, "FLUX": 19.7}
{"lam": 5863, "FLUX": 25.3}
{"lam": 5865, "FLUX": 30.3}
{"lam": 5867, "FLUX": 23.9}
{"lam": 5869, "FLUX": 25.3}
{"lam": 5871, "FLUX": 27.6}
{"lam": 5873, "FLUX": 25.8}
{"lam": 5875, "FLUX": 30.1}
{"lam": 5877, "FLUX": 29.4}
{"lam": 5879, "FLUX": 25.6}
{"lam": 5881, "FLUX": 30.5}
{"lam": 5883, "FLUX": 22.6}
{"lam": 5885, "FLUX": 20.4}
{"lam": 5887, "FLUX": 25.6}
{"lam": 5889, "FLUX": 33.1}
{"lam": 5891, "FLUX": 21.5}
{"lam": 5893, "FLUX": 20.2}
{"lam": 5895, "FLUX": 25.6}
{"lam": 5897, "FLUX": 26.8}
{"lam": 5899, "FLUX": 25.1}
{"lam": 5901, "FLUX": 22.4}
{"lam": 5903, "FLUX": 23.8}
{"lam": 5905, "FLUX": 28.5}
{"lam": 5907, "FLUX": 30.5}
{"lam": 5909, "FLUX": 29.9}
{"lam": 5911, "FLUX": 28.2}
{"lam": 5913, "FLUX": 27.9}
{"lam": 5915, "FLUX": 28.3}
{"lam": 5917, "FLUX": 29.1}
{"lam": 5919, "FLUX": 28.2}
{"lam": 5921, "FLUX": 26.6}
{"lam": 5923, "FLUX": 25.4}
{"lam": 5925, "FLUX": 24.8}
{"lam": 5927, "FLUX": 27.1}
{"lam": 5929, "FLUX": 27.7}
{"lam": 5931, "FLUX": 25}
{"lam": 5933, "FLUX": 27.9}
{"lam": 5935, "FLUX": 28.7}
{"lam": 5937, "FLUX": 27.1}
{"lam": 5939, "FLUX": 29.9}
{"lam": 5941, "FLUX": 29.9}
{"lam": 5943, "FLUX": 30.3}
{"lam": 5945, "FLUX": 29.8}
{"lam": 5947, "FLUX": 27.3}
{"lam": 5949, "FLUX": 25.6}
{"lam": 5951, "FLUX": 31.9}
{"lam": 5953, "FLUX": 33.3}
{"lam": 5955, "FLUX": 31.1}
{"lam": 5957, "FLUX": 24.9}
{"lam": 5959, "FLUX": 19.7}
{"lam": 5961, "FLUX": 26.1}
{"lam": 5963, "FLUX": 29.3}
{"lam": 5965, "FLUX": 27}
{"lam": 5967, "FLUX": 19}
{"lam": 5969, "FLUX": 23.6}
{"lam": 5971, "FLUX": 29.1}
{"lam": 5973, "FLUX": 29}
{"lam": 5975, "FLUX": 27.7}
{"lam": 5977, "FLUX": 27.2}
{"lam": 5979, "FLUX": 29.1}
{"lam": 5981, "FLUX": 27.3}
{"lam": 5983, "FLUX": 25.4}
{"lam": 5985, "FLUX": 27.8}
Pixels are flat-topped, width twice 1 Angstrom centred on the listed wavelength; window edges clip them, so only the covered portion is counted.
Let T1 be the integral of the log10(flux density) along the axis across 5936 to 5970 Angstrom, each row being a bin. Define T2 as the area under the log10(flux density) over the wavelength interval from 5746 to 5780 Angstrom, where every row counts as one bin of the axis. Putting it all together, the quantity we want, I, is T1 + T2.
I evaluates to 97.6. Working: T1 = 48.72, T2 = 48.9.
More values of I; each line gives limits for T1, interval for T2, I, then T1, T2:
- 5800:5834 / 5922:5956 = 99.6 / 50.21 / 49.4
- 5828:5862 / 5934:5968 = 97.7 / 48.84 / 48.9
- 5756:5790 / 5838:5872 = 97.2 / 48.82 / 48.4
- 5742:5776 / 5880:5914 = 97.1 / 49.11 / 48.0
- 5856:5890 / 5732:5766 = 97.3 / 48.14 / 49.2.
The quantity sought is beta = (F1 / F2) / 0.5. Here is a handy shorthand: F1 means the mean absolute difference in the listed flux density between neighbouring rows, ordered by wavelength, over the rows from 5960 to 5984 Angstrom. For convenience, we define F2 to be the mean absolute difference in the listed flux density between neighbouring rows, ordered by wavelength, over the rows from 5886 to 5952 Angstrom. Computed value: 2.5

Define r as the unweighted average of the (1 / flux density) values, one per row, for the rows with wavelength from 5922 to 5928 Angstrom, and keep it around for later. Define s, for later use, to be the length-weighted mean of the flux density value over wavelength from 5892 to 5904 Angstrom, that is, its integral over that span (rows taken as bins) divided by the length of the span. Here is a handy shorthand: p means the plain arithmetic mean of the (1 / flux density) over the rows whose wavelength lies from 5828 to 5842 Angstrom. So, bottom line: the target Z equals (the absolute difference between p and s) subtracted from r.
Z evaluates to -23.9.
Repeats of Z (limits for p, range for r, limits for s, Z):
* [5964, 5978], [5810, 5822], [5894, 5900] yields -25.8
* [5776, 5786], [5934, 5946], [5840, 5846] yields -27.9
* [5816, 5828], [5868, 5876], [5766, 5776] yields -26.5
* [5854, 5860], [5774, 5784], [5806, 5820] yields -30.5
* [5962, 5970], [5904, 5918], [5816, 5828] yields -29.7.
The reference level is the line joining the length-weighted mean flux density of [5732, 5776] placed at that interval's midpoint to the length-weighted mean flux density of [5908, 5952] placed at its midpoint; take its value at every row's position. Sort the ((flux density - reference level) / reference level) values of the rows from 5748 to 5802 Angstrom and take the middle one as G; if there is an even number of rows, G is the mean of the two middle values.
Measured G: 0.003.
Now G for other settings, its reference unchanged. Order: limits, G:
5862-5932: -0.050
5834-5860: -0.014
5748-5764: -0.016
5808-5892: 0.014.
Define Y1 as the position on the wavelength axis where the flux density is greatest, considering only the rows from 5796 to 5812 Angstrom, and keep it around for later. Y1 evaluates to 5809 Angstrom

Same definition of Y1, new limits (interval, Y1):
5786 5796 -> 5791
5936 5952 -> 5951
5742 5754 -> 5745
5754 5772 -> 5761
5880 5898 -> 5889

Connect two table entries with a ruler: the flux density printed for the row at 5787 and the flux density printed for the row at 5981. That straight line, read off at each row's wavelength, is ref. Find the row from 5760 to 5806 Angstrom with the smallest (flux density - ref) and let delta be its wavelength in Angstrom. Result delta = 5773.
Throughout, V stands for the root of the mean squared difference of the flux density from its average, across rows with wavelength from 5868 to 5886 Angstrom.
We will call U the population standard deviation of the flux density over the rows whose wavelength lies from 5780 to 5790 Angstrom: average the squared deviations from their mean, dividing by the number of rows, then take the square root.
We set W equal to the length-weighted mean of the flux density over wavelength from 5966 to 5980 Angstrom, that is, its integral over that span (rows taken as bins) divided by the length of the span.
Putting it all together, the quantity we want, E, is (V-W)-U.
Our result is -24.2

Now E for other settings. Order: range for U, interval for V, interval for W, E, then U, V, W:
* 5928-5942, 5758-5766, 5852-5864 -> -25.5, 1.6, 0.97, 24.9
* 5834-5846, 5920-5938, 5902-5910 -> -28.0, 1.2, 1.29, 28.2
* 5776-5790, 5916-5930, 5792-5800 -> -28.0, 1.0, 1.41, 28.4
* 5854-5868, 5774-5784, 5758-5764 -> -29.5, 2.9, 0.95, 27.5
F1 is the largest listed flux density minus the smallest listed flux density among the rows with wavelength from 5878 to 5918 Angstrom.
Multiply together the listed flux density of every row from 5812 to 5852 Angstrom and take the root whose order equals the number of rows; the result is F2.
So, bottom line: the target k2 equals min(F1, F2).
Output 13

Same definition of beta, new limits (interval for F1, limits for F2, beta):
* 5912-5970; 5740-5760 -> 2.1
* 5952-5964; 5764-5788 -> 4.6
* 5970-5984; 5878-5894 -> 0.4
